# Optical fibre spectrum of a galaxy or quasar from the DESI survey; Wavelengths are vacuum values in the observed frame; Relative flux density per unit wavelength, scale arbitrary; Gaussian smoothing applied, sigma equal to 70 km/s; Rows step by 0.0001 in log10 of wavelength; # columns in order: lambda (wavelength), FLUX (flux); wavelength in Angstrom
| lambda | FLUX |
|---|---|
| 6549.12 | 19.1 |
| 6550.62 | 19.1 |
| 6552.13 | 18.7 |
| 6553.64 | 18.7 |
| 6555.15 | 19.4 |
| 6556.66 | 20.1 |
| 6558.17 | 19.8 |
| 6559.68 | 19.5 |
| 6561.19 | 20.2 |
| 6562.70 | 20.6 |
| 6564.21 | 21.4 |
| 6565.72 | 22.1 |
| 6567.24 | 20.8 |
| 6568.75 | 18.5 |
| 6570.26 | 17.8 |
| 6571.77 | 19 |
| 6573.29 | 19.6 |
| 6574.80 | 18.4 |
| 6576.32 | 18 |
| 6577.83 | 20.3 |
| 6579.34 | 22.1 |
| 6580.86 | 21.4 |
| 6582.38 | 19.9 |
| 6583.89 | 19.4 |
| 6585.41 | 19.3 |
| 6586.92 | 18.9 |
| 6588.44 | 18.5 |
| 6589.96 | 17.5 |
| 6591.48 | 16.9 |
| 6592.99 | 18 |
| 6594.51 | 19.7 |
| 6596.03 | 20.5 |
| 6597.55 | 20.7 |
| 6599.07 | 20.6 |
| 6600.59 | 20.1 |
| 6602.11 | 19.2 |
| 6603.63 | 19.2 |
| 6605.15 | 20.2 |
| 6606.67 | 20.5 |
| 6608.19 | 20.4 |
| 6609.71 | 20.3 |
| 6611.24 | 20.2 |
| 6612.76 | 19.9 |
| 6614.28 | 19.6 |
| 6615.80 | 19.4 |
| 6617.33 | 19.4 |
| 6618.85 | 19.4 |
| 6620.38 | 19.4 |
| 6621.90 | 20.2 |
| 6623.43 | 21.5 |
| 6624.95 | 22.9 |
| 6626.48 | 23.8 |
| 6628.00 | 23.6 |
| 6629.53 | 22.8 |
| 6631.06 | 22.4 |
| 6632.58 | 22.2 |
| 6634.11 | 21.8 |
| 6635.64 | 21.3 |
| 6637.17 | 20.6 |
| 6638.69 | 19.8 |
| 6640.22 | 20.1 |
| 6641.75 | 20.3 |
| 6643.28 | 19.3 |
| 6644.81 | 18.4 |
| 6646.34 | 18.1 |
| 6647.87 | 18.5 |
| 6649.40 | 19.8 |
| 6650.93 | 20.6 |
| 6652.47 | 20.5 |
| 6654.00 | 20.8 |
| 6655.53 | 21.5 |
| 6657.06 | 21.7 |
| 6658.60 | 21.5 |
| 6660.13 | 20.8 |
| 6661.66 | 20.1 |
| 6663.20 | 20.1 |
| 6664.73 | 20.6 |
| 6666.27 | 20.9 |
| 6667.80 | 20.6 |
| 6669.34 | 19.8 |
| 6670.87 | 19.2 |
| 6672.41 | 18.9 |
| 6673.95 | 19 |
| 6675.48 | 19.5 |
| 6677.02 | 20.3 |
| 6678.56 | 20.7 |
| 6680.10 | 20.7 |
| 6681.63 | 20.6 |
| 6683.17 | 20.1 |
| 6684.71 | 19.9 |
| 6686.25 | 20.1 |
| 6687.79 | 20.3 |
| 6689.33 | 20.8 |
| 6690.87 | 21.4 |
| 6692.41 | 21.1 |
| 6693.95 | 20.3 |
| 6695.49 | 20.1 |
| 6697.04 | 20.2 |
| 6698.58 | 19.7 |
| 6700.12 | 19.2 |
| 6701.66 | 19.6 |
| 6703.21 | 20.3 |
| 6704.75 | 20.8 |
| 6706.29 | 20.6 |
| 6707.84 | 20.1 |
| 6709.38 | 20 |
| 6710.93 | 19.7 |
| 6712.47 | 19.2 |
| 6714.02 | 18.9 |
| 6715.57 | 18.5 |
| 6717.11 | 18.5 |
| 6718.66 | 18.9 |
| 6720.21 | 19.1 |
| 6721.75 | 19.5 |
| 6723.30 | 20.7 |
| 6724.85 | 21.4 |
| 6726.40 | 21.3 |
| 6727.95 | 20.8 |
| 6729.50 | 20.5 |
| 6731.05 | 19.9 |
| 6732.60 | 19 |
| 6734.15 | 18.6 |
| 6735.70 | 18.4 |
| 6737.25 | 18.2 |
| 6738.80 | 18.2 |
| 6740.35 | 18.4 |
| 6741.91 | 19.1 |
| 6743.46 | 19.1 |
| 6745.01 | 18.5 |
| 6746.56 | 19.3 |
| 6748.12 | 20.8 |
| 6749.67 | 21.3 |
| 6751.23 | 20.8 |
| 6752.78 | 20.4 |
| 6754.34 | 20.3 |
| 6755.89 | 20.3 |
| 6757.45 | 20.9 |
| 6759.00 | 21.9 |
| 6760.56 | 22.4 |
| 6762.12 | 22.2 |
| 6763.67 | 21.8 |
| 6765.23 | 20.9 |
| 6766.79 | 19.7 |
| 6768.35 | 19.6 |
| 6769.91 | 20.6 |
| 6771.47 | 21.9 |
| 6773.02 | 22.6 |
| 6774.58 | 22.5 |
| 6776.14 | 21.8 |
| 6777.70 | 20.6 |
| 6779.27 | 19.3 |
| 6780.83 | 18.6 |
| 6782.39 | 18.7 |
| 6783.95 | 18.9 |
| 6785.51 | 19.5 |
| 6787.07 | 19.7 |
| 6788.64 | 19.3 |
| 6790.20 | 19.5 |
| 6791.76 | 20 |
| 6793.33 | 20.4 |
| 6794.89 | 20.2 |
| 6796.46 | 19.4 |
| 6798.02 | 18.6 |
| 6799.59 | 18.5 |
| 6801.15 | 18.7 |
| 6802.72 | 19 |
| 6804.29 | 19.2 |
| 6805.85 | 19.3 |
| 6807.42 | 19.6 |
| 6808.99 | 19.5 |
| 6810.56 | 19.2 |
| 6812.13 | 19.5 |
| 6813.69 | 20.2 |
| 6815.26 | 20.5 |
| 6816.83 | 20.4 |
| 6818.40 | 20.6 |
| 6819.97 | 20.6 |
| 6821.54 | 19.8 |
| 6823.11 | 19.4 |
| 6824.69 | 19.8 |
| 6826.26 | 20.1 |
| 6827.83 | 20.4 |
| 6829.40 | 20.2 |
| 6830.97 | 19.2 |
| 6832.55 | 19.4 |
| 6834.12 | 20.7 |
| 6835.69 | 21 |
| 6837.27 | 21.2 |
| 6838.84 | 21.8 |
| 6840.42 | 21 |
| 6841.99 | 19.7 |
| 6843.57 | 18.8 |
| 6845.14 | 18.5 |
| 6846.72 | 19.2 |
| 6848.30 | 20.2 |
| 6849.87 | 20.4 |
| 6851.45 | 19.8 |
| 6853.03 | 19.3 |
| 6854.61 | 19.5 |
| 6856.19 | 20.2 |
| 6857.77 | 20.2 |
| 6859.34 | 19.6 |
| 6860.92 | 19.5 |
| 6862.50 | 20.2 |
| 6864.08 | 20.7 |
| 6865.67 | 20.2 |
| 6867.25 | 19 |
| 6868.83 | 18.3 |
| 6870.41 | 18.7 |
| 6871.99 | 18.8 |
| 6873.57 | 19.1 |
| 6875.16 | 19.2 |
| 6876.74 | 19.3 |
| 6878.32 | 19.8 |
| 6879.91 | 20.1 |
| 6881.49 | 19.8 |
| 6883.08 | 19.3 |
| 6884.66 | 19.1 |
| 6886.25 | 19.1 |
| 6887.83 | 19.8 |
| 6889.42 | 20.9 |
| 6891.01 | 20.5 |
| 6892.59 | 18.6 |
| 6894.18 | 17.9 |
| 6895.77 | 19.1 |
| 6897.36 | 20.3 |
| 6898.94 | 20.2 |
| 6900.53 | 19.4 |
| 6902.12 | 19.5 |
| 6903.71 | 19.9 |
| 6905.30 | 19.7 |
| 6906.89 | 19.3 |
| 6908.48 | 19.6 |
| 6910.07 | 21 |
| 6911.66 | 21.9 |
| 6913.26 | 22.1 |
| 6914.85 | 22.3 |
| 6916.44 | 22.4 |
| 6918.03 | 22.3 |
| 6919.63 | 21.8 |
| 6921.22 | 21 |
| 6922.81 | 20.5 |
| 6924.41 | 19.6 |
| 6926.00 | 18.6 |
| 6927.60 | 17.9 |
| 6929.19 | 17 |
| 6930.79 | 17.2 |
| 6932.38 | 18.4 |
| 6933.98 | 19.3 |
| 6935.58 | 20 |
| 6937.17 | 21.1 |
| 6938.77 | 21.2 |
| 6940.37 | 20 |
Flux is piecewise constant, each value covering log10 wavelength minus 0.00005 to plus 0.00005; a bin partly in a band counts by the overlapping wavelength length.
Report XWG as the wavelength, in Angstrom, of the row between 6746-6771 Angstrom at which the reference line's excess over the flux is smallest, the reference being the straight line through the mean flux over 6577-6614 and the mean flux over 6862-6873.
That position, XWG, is 6760.56 Angstrom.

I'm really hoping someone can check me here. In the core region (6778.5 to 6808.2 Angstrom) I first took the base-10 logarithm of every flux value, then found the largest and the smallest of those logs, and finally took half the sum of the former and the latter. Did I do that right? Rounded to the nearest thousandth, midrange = 1.288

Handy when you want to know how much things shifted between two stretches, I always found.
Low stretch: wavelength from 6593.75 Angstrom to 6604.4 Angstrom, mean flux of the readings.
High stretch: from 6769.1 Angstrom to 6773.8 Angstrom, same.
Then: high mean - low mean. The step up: 1.7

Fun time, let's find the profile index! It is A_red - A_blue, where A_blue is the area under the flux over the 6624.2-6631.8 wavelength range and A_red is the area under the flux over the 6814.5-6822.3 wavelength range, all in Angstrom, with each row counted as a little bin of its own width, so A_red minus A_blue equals -16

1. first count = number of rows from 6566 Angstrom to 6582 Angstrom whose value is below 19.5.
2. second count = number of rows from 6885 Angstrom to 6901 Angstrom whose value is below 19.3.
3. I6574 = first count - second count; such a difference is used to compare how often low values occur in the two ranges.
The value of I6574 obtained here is 1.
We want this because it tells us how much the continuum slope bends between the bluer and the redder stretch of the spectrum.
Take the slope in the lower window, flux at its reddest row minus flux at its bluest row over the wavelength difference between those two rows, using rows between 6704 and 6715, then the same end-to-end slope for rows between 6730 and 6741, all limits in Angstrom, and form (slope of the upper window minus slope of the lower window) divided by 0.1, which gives 0.4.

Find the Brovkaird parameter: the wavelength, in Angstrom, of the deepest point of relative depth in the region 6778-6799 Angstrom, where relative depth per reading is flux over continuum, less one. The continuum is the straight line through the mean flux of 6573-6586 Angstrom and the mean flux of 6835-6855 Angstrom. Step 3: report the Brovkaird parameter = 6798.02 Angstrom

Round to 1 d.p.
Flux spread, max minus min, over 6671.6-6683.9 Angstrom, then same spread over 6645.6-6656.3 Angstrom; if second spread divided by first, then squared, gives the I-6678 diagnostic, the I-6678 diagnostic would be 3.6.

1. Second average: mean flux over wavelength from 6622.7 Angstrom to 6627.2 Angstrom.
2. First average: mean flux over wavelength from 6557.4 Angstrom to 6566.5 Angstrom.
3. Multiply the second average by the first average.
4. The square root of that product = 21.64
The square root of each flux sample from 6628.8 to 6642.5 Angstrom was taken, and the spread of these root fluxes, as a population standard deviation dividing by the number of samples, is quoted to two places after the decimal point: 0.11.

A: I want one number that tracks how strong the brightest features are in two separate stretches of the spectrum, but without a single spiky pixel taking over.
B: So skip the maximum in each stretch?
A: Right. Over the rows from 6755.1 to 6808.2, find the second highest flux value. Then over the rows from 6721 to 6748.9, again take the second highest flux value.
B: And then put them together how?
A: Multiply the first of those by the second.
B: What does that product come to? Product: 479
